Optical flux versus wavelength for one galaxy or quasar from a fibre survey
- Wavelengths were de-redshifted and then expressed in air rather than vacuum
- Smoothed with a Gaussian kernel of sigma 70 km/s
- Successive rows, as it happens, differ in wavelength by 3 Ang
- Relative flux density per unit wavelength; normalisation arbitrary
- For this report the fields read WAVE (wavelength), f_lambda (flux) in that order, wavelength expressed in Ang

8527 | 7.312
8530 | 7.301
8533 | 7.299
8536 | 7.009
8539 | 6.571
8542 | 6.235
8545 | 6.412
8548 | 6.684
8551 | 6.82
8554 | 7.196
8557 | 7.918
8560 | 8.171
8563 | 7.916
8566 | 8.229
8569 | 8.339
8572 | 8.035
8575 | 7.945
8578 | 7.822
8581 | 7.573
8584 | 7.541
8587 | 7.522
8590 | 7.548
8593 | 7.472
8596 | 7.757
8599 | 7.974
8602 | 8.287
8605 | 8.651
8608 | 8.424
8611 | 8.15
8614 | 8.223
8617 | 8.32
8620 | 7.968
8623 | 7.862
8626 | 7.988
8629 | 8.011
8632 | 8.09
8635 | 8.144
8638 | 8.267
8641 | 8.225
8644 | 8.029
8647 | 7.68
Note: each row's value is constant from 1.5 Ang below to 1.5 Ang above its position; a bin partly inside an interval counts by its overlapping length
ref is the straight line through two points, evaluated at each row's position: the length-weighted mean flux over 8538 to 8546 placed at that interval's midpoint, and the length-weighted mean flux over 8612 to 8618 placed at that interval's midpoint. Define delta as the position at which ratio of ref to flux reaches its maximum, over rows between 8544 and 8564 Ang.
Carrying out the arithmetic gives 8545 Ang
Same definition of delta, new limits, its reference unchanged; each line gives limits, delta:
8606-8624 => 8623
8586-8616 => 8593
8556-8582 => 8581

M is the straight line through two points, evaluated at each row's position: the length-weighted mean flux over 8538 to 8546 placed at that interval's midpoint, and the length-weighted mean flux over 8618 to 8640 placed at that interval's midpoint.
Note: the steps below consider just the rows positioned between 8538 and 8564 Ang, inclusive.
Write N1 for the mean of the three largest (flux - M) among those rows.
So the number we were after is 1.3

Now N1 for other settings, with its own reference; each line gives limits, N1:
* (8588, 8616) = 0.9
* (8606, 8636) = 0.6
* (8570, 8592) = 0.9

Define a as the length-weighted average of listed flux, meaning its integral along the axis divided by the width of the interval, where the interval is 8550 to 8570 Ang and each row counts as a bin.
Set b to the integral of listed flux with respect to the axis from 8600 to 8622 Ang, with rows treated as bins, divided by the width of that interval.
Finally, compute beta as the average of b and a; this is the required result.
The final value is 8.0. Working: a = 7.81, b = 8.27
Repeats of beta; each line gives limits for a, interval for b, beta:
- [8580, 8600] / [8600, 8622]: 7.9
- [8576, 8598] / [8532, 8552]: 7.2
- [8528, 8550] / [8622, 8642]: 7.4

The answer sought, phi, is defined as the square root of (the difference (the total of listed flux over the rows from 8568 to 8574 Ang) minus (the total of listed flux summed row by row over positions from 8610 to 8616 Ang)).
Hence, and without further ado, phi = 0.0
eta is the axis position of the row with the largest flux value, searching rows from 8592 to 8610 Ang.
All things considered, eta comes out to 8605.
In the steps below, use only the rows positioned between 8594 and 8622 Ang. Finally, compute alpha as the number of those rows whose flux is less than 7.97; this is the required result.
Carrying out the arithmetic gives 2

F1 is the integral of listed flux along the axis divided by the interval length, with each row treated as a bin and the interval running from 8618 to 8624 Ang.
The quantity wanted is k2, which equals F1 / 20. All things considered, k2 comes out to 0.398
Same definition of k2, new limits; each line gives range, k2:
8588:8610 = 0.400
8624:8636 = 0.402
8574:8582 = 0.389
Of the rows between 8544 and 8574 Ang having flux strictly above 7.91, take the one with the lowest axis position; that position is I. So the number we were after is 8557 Ang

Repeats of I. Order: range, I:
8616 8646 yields 8617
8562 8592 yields 8563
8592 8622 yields 8599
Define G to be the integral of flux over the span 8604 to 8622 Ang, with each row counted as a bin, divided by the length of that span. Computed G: 8.3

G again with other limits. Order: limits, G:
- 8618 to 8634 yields 8.0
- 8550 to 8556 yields 7.1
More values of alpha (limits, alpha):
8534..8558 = 8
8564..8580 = 2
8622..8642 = 1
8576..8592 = 5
